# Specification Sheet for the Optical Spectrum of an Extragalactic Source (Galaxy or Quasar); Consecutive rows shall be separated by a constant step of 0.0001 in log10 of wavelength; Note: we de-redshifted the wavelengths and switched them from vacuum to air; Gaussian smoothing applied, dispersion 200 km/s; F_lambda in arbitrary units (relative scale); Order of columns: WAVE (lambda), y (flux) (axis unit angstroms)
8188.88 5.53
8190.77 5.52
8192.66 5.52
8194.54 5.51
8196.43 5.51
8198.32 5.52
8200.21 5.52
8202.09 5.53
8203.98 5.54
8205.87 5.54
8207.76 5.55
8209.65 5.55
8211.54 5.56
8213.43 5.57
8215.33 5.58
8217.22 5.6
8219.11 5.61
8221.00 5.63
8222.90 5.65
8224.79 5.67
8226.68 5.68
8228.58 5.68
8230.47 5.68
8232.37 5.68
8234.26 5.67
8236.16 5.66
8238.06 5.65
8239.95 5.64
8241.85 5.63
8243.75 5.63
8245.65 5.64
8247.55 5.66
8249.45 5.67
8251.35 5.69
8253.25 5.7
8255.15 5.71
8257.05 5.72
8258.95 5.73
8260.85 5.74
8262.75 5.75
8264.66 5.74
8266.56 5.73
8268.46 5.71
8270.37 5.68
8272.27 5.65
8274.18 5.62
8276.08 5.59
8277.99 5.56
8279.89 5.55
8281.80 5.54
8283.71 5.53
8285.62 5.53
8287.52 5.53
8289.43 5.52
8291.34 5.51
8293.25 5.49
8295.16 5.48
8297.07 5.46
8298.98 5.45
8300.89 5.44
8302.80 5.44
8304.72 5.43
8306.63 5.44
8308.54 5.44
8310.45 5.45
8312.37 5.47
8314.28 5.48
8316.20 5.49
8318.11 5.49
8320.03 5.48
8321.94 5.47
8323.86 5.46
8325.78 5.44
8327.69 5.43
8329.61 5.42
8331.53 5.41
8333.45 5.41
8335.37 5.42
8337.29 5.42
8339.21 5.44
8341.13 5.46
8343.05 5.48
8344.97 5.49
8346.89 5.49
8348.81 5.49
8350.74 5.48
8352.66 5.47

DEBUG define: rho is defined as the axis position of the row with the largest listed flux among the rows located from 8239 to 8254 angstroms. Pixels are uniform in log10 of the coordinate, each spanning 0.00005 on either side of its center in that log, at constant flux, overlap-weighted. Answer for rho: 8253.25 angstroms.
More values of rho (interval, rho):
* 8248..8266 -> 8262.75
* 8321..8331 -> 8321.94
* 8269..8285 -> 8270.37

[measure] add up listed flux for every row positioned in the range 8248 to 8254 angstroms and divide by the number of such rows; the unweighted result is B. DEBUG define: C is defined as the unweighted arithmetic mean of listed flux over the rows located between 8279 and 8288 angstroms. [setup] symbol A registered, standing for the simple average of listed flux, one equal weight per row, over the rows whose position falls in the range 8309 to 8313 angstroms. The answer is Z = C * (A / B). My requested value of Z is 5.32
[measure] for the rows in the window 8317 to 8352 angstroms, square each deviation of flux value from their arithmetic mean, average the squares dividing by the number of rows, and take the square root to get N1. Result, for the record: 0.030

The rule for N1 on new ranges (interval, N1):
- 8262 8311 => 0.102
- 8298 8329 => 0.020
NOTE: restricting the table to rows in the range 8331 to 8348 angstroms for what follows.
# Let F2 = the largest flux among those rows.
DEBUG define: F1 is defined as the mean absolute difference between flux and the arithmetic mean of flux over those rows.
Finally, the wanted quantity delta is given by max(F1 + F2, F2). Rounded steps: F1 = 0.030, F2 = 5.49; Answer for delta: 5.52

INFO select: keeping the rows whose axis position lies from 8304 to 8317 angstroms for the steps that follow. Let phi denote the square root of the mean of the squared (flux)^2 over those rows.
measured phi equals 29.8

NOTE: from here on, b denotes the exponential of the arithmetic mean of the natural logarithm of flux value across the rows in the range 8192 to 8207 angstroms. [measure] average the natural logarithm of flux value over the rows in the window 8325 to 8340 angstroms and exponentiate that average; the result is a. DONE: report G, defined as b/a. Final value 1.02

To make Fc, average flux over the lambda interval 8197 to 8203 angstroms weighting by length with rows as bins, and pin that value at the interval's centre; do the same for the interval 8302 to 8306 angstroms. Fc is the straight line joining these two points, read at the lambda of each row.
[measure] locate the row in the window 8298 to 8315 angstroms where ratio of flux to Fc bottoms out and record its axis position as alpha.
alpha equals 8304.72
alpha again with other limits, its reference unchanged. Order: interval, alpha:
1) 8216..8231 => 8217.22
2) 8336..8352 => 8337.29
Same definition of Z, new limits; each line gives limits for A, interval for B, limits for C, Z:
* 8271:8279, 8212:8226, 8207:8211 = 5.54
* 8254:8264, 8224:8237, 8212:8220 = 5.64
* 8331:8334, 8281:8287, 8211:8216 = 5.45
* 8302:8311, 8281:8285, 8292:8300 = 5.38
